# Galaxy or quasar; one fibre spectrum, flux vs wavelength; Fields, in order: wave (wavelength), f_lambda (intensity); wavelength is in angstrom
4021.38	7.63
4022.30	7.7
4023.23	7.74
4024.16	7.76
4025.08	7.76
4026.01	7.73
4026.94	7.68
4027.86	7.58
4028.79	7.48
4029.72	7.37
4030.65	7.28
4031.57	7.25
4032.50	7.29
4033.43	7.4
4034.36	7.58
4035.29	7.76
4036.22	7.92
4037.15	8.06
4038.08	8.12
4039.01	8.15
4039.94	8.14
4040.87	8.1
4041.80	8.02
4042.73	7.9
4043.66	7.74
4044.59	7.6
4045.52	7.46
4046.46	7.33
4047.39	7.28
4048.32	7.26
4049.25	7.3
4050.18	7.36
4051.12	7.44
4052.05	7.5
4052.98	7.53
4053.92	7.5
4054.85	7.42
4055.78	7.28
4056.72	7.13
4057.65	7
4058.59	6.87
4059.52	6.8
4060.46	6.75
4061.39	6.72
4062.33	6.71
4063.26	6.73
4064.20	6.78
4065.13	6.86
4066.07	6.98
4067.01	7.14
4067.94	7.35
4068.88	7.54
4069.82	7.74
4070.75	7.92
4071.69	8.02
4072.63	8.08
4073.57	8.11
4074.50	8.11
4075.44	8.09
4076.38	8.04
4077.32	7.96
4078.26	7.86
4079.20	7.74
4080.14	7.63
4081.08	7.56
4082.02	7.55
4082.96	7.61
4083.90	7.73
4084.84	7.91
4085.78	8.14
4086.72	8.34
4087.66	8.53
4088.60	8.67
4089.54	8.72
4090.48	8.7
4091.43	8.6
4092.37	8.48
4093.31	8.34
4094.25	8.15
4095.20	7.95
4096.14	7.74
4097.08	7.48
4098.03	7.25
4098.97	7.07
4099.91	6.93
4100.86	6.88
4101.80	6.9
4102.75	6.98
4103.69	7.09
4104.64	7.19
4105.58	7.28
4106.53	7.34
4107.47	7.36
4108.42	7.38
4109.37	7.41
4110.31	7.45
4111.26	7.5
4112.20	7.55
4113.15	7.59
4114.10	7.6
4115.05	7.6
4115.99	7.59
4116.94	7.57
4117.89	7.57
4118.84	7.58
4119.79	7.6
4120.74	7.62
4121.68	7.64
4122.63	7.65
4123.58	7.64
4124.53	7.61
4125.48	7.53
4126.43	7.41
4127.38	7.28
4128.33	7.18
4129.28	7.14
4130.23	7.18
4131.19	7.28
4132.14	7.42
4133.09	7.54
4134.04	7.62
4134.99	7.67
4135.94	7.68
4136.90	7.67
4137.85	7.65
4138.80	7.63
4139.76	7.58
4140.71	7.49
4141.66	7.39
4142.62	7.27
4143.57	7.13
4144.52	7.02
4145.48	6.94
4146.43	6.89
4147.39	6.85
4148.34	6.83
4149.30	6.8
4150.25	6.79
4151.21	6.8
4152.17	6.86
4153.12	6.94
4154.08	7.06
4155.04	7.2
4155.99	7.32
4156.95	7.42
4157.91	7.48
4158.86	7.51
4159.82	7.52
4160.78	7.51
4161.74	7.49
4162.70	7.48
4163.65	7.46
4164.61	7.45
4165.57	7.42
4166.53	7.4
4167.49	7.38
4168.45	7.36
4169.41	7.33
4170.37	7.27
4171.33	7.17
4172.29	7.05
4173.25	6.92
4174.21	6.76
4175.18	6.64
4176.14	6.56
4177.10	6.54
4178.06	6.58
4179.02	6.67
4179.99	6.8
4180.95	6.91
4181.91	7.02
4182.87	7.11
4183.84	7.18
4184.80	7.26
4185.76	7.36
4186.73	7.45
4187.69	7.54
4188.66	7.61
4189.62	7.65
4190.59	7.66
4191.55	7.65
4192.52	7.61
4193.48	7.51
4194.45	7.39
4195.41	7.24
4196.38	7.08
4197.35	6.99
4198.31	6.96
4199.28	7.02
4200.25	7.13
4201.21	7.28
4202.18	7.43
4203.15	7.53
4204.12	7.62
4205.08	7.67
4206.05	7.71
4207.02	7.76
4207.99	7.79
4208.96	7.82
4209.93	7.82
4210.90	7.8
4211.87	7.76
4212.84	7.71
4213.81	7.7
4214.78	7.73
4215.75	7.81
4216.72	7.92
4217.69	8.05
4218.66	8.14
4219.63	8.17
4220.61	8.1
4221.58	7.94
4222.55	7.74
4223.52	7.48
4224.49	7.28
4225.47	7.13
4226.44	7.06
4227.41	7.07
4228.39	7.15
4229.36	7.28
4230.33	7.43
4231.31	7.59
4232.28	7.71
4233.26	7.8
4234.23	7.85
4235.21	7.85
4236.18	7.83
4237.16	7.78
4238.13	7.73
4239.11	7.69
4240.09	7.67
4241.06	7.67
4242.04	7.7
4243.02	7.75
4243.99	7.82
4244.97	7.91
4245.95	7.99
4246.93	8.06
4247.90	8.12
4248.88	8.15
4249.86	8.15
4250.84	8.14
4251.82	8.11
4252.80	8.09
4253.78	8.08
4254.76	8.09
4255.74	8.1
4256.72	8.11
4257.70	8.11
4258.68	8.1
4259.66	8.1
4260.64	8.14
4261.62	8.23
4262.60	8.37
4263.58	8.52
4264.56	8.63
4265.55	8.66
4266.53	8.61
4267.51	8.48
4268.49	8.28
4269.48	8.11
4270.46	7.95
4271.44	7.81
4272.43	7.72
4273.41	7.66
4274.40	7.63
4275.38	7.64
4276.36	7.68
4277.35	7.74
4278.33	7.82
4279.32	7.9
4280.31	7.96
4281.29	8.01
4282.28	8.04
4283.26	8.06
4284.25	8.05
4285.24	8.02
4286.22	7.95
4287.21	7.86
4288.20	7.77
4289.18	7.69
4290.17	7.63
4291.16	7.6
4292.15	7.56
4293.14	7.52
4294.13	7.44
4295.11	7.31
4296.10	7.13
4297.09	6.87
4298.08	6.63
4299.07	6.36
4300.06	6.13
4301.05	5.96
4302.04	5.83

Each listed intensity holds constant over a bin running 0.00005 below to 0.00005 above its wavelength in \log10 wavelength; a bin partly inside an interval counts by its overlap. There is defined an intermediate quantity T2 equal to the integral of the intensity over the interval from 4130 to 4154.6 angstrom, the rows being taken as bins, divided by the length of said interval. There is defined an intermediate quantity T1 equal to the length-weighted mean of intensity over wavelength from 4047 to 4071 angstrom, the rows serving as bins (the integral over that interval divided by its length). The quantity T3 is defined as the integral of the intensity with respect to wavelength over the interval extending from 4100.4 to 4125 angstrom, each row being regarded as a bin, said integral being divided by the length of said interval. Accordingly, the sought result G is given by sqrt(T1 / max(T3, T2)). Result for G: 0.98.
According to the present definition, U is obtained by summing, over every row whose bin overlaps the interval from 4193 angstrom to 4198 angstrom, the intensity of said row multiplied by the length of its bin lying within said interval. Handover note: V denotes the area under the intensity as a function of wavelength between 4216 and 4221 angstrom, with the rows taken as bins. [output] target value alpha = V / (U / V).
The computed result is 44.9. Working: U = 36.2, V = 40.3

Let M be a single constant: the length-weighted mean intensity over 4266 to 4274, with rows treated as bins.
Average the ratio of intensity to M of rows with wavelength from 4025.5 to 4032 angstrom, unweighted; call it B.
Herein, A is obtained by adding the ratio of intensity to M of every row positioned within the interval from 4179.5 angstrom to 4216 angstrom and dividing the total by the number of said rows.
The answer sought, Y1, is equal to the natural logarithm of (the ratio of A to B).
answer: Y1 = 0.00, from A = 0.923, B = 0.927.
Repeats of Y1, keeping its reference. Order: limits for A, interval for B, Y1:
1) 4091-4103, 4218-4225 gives -0.03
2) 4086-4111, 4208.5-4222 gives -0.02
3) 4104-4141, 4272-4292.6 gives -0.04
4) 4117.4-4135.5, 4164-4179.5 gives 0.06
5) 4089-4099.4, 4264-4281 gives 0.00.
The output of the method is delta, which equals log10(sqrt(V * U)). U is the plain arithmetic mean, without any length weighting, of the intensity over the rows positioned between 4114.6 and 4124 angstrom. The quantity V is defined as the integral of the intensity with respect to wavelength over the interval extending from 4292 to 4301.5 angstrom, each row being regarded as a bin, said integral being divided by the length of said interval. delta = 0.859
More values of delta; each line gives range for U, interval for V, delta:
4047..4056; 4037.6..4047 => 0.882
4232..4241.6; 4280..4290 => 0.895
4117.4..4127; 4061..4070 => 0.864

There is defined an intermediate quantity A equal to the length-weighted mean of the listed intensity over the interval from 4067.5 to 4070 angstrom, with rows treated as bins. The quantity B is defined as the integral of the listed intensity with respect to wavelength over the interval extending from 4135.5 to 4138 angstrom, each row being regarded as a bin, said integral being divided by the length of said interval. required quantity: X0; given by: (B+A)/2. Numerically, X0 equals 7.58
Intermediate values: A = 7.50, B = 7.7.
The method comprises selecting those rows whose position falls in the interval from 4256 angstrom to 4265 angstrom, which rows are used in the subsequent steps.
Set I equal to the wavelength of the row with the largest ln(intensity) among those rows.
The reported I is 4264.56 angstrom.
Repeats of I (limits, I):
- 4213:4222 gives 4219.63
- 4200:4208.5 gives 4207.99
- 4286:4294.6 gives 4286.22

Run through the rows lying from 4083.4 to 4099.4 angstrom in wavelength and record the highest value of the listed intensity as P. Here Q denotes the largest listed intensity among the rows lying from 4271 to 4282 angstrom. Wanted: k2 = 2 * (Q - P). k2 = -1.4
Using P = 8.72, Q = 8.01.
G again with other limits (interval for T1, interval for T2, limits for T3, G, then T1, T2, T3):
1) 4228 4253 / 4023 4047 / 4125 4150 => 1.01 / 7.81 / 7.7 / 7.31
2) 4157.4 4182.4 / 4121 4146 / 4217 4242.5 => 0.97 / 7.14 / 7.4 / 7.65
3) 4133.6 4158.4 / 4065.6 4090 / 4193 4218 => 0.96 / 7.23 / 7.9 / 7.54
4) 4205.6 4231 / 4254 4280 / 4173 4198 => 0.97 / 7.67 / 8.1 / 7.14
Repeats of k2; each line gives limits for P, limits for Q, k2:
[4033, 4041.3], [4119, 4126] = -1.0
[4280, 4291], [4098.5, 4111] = -1.2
